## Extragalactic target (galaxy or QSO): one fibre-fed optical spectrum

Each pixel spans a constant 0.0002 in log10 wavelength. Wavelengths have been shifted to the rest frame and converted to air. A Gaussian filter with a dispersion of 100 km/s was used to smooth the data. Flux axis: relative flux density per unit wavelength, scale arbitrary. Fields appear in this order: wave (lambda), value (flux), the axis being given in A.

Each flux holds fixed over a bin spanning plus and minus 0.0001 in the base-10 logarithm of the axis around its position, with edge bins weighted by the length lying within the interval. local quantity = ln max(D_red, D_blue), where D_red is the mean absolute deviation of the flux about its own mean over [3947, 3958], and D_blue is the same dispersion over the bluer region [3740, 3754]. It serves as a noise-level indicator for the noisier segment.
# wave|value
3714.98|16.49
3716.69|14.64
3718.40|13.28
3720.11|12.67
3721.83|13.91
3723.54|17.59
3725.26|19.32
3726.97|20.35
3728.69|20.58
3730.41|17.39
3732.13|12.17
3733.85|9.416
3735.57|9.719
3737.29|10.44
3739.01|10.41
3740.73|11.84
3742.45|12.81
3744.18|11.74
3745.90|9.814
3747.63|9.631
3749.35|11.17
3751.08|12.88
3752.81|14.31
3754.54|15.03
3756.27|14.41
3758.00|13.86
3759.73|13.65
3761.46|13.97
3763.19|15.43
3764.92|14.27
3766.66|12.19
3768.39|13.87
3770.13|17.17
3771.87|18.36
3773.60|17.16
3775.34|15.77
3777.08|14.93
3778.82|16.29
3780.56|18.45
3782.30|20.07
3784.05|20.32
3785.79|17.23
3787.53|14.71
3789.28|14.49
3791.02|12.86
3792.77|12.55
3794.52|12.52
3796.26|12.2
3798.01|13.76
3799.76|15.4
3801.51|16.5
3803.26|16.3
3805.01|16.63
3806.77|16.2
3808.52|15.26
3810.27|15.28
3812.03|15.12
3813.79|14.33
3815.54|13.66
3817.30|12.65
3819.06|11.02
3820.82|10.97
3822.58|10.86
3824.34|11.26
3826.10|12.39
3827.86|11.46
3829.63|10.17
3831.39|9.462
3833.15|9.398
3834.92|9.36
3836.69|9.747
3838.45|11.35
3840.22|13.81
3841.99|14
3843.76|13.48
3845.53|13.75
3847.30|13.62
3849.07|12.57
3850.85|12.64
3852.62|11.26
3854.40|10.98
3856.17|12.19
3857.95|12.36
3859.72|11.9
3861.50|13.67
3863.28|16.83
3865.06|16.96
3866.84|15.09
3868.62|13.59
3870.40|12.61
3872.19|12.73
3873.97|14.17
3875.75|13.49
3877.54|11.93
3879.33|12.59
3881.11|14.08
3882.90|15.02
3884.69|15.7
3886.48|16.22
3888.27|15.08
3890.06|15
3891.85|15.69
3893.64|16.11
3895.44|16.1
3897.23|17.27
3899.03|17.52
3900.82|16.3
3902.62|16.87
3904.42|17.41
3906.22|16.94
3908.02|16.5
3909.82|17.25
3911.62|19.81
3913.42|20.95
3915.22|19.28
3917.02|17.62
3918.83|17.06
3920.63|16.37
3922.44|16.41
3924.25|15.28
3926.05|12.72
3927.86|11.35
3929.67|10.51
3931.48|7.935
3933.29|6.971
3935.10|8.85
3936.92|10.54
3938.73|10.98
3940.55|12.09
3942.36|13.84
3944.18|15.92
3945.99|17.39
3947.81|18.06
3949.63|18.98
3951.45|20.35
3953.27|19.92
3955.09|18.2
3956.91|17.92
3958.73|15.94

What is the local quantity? 0.2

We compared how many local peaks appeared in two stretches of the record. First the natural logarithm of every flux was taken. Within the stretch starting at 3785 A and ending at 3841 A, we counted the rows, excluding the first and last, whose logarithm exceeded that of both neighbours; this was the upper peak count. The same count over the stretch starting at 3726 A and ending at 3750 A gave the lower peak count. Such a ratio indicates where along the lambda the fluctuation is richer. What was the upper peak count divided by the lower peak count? 1.3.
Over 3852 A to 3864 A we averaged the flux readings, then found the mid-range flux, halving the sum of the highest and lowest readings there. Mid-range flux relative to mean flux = 1.09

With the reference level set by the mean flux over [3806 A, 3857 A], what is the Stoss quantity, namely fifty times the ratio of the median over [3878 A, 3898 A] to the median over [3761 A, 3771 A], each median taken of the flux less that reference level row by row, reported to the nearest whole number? 94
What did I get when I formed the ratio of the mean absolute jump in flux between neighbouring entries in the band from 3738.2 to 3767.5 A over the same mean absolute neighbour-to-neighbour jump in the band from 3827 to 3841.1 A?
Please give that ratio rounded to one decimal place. 1.2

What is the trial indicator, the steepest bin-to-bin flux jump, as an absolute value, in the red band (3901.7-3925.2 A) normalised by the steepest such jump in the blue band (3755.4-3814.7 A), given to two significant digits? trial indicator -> 0.78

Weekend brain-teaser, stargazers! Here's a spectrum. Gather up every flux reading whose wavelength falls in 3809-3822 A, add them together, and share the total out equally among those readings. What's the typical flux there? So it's 13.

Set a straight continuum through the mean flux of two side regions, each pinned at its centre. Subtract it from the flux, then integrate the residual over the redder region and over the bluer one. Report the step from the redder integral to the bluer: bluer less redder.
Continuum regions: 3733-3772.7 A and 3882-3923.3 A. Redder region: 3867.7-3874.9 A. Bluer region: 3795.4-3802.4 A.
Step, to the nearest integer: 22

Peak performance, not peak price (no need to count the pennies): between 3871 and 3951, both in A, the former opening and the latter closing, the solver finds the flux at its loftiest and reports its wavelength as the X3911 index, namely 3913.42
